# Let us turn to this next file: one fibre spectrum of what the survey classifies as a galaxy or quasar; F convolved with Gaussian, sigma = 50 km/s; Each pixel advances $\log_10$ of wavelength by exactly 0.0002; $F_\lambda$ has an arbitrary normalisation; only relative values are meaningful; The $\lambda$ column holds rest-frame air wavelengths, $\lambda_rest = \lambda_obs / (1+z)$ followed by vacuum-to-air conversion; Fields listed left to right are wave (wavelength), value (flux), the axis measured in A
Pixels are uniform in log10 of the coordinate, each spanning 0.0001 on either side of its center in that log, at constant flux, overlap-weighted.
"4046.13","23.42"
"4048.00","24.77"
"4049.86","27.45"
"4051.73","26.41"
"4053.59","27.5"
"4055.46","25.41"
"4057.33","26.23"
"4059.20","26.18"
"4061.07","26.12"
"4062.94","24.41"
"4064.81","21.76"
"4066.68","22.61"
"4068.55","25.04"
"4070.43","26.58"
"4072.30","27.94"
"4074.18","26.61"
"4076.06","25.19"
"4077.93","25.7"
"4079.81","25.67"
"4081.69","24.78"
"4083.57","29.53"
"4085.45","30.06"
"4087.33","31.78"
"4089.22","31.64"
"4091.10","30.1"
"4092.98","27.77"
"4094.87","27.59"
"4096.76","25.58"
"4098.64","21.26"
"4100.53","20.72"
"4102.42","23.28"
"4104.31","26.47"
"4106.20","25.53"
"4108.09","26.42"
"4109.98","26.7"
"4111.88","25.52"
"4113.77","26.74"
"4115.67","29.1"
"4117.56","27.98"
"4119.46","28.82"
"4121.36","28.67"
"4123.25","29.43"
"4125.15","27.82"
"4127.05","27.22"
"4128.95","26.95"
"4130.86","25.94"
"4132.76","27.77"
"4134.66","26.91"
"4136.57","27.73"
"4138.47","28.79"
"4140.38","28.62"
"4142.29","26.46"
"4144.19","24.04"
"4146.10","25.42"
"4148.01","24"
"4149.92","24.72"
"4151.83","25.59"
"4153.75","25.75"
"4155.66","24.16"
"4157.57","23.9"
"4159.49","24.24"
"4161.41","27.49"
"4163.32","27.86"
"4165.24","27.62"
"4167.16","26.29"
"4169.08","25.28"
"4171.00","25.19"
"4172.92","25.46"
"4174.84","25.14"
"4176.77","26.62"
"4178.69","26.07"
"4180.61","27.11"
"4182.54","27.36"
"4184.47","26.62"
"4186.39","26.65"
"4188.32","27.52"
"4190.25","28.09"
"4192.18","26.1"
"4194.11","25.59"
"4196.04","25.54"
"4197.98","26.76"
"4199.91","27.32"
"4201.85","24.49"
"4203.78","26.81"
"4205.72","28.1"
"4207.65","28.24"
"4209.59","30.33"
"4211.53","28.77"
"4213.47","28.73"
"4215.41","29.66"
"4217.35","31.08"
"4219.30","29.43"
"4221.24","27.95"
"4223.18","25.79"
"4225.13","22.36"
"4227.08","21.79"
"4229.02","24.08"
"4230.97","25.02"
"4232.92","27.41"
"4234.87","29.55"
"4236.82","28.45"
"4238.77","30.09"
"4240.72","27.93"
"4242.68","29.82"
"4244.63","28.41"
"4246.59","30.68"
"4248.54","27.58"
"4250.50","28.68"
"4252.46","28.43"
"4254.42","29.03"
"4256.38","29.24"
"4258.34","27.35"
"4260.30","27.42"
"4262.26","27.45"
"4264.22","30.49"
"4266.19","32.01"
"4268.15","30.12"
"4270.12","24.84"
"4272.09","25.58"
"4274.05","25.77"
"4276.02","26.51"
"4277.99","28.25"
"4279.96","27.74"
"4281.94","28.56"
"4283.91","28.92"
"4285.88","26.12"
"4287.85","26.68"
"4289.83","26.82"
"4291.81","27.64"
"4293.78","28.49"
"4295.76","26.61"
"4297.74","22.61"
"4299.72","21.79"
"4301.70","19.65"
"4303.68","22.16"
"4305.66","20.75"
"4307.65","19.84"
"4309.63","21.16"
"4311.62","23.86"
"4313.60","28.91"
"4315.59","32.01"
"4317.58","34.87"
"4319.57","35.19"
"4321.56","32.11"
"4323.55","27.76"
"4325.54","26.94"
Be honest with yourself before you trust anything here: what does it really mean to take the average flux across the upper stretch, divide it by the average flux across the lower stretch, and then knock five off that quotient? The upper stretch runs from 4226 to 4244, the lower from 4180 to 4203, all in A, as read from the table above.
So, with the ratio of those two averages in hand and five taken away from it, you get -3.98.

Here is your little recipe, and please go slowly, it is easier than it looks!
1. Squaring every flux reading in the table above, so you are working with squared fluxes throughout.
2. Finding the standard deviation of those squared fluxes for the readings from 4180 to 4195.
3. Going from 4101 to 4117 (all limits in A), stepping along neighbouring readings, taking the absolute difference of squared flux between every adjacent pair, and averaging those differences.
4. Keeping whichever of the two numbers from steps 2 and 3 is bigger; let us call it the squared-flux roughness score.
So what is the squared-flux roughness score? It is 75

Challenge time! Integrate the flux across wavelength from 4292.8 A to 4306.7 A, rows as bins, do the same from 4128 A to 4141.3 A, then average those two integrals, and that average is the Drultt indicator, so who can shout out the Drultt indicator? 344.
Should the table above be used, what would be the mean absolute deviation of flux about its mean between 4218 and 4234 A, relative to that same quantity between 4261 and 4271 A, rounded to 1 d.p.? 1.0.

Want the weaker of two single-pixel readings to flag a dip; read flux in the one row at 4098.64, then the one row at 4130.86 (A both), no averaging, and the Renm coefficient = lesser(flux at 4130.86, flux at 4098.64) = 21.3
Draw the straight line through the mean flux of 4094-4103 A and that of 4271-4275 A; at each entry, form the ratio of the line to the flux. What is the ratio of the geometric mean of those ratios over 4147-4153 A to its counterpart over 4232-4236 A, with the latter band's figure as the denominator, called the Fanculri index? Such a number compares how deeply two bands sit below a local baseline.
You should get 1.11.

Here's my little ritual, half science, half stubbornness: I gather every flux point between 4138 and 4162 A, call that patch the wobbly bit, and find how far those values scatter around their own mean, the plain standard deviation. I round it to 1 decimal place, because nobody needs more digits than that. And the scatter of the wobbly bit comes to 1.7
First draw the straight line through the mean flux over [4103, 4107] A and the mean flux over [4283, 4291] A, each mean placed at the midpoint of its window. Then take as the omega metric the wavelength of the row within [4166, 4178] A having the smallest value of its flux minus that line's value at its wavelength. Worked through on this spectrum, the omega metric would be 4174.84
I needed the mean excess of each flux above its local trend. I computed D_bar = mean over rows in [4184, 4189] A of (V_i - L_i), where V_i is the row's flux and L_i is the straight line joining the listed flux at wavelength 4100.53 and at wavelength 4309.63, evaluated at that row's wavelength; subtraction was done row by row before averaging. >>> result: 6.0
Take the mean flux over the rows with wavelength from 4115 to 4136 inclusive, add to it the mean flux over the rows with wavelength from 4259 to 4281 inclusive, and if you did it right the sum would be 55.7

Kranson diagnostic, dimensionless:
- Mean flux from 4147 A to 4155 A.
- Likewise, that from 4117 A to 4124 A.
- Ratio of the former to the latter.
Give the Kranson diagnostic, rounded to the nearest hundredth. 0.87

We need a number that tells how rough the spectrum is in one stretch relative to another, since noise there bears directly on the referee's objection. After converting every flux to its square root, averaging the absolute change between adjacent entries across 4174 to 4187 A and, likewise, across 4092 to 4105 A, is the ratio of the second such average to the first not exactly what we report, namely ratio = 3.3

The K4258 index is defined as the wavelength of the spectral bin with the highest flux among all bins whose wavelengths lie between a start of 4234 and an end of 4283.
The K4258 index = 4266.19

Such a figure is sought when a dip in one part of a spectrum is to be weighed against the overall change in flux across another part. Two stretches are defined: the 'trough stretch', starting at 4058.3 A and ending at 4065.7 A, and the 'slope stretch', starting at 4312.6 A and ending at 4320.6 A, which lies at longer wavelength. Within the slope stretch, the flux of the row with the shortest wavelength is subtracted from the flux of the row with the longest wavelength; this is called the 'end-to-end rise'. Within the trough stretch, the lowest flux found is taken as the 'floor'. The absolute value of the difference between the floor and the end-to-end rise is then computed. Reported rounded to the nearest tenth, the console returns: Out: 15.5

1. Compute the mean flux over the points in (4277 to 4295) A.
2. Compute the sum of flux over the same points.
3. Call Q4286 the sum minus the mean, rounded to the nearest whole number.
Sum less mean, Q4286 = 222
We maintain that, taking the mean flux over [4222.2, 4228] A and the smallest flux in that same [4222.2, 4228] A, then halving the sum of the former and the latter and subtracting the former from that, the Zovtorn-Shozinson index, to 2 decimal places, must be -0.76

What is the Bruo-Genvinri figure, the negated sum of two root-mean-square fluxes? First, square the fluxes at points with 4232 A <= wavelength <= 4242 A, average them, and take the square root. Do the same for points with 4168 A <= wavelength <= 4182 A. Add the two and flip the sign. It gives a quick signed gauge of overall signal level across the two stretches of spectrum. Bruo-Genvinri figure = -54.6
